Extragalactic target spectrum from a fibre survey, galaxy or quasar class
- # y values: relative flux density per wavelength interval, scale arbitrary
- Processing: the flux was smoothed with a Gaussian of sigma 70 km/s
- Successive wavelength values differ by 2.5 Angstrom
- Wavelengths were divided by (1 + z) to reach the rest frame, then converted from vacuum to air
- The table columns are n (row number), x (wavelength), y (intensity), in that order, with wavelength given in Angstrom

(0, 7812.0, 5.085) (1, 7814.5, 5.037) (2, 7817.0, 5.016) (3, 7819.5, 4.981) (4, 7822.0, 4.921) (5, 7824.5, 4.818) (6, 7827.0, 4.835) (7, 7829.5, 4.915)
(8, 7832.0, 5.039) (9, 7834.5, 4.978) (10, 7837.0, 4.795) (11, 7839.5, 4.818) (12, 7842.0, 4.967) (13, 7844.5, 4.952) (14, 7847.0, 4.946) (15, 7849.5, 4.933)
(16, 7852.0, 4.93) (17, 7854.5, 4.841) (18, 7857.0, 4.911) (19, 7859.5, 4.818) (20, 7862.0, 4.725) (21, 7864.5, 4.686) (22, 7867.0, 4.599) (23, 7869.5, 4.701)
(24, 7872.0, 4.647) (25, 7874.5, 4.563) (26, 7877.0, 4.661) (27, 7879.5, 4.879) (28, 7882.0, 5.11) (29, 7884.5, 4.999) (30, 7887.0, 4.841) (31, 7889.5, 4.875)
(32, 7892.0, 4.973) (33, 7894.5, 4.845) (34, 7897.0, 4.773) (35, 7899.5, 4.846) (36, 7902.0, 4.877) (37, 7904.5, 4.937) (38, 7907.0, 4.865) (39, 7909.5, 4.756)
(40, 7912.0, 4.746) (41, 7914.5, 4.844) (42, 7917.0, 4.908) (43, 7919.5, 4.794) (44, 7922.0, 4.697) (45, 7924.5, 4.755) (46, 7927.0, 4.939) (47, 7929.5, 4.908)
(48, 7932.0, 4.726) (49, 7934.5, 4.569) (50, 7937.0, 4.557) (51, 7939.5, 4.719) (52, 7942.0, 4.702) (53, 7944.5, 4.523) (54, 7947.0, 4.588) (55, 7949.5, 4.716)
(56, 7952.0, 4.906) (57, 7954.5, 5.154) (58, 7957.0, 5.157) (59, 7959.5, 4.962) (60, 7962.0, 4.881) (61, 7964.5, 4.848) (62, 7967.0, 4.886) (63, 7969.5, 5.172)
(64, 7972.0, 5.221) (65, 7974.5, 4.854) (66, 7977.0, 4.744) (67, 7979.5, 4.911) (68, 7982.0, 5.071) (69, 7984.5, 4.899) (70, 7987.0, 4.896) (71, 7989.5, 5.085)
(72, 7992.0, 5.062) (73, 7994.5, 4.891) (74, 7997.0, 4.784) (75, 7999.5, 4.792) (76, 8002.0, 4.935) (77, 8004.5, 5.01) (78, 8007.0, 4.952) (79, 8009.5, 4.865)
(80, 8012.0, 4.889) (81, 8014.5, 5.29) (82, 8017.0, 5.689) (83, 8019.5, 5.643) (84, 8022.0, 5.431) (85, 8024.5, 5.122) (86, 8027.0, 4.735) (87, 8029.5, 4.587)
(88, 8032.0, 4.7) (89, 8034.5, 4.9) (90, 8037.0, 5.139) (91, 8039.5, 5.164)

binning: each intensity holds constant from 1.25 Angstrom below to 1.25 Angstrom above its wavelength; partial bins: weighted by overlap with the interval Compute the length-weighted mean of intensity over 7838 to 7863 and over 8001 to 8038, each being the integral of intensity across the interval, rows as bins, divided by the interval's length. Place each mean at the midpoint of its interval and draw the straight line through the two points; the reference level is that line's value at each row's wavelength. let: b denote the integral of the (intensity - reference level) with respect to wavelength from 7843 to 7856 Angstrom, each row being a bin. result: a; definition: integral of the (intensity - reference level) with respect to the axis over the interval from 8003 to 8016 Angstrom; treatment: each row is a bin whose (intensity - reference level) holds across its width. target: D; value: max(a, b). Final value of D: 0.5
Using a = -0.5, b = 0.5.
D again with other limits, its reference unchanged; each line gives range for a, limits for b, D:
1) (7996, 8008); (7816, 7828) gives 0.7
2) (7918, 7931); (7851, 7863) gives -0.5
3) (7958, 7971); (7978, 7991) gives -0.6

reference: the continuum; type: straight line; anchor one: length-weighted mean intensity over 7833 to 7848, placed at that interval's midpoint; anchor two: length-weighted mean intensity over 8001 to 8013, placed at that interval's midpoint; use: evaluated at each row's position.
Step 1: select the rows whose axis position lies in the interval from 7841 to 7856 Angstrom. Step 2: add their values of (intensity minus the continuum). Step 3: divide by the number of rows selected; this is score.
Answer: 0.02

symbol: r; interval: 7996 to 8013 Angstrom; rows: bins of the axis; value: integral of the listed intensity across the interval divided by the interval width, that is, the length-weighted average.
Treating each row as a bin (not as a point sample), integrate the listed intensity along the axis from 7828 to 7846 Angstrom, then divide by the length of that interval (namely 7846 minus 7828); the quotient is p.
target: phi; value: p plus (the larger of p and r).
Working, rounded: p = 4.92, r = 4.89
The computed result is 9.8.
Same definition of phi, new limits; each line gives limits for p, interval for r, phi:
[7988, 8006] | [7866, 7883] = 9.9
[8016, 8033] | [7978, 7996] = 10.3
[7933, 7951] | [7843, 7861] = 9.5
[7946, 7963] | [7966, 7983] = 9.9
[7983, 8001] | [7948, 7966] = 9.9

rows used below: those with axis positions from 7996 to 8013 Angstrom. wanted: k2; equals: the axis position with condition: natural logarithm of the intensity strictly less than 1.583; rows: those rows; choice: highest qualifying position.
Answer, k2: 8009.5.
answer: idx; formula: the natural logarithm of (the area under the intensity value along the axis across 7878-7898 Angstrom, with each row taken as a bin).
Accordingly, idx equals 4.59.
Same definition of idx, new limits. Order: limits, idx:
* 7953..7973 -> 4.61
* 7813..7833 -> 4.59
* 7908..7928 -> 4.57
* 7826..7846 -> 4.59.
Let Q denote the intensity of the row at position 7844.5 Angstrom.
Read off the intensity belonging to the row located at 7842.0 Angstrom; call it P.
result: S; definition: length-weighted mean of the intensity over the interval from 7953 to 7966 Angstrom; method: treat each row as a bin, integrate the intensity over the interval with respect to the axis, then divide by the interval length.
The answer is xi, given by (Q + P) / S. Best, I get 1.99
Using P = 4.967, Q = 4.952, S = 5.00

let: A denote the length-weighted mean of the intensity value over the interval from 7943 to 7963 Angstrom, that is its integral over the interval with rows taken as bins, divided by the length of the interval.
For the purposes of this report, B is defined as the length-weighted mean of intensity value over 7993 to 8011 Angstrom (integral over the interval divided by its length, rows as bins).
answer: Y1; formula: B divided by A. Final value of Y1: 1.01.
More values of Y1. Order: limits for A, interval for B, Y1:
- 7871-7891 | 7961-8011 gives 1.02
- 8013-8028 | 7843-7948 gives 0.90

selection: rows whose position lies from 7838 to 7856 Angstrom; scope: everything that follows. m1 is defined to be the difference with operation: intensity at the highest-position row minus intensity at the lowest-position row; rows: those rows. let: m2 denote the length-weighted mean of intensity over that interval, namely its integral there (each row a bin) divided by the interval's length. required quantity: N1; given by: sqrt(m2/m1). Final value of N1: 15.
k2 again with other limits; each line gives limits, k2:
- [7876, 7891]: 7887.0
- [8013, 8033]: 8032.0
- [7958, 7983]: 7977.0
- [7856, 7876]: 7874.5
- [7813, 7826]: 7824.5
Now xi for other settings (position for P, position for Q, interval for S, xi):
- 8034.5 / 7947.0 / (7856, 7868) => 2.00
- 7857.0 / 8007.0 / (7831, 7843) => 2.01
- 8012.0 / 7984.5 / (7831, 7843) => 1.99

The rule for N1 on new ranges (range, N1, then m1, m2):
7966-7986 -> 20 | 0.01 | 4.97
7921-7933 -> 13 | 0.03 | 4.81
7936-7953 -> 4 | 0.35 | 4.67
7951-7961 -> 9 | 0.06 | 5.04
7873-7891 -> 4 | 0.31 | 4.85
